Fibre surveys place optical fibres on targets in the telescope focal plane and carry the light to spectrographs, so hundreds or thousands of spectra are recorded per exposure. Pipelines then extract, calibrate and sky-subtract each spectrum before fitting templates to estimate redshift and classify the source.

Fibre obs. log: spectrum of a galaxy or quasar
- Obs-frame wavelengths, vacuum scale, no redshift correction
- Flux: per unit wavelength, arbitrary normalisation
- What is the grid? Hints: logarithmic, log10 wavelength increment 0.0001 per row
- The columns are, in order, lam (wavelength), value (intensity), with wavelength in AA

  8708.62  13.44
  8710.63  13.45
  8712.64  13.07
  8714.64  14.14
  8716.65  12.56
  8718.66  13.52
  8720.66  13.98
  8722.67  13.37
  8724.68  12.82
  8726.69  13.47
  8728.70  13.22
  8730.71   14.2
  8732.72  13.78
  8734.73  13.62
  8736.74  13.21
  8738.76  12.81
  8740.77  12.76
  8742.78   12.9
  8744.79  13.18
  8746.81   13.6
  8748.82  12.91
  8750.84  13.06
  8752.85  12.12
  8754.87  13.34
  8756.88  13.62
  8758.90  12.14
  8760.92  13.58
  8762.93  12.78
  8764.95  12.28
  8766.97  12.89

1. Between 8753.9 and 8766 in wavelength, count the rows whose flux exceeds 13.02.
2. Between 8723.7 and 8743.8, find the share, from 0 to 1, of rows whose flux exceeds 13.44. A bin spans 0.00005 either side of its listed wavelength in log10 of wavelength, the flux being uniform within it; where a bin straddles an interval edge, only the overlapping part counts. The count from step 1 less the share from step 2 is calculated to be 2.6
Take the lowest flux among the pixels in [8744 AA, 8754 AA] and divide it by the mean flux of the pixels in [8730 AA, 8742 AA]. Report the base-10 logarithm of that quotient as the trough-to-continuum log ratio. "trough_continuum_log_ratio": -0.043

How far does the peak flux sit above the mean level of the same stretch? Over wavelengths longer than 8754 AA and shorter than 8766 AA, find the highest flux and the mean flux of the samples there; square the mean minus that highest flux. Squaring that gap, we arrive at 0.44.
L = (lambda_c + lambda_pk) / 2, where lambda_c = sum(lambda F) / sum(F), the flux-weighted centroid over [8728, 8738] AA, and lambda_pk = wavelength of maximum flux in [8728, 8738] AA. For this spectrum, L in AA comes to 8731.7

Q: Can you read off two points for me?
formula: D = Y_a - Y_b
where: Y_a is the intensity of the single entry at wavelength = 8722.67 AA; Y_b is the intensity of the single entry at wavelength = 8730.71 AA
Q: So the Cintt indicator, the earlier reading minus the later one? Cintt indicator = -0.83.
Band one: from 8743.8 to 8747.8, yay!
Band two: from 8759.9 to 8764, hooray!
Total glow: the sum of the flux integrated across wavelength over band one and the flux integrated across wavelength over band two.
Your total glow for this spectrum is 107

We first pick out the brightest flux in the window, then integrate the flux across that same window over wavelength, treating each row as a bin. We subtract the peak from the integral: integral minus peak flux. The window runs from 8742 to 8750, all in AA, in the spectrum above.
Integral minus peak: 92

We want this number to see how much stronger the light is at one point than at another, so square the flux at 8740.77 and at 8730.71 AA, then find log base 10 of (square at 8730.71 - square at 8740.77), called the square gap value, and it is 1.6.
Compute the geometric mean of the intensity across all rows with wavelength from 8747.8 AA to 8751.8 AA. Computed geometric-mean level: 13.0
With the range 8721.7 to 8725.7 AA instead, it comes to 13.1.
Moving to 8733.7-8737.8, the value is 13.4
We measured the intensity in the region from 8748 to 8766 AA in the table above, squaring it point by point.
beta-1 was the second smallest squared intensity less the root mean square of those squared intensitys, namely -19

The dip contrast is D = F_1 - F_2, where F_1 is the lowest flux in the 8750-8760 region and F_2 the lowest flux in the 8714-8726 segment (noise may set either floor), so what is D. -0.44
